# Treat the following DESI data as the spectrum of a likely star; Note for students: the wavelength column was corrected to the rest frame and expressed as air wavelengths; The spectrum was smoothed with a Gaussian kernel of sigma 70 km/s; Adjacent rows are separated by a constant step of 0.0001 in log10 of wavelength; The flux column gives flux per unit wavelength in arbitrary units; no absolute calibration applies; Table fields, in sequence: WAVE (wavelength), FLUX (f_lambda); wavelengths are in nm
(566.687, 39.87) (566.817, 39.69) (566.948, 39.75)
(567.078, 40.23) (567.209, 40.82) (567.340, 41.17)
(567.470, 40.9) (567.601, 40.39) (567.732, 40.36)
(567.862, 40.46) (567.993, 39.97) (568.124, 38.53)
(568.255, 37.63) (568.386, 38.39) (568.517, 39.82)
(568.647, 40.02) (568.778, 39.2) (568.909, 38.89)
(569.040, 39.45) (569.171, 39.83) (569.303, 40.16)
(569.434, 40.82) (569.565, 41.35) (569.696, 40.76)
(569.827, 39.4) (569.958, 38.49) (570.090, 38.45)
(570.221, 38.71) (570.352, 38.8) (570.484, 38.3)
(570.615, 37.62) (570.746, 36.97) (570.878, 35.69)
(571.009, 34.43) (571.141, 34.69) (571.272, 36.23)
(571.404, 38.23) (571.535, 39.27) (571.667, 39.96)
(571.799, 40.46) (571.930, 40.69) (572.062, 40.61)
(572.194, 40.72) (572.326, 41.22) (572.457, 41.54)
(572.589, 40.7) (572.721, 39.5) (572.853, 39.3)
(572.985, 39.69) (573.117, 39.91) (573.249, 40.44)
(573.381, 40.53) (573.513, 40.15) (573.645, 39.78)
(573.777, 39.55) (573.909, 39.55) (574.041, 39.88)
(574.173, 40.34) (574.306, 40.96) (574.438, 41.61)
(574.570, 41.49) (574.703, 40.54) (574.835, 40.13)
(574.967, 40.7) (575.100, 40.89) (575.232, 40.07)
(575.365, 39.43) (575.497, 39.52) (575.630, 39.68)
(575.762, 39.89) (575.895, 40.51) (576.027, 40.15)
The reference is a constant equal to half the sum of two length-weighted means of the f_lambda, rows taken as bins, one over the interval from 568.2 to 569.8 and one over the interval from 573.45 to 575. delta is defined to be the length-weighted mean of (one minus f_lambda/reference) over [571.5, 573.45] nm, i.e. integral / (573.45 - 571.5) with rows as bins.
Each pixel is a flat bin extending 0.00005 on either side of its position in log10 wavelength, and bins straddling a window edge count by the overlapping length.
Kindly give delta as -0.007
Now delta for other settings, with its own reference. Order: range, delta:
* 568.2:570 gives 0.011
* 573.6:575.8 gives -0.005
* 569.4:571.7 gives 0.047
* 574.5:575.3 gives -0.015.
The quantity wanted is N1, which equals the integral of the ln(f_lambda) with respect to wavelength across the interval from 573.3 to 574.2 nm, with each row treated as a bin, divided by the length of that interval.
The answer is 3.691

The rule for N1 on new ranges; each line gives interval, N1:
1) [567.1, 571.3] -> 3.662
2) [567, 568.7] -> 3.687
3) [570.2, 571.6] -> 3.615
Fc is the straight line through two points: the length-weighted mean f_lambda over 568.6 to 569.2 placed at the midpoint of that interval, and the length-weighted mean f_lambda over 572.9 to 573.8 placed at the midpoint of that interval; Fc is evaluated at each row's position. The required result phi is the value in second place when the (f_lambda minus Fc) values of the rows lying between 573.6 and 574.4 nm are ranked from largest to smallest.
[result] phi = 0.2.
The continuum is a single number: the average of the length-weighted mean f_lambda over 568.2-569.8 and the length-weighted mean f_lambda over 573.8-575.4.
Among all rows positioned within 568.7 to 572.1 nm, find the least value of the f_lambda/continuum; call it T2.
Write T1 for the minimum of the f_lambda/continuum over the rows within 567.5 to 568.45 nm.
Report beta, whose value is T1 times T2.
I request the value 0.81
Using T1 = 0.94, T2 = 0.86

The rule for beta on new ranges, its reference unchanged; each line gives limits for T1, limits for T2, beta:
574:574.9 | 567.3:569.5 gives 0.93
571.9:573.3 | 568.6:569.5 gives 0.95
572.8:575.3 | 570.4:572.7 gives 0.84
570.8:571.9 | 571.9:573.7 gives 0.84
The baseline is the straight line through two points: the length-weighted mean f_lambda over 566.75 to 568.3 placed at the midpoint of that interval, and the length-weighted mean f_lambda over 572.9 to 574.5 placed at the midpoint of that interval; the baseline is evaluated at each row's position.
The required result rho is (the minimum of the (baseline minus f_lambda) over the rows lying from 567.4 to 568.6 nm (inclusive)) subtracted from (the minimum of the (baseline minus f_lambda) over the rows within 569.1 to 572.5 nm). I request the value -0.51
